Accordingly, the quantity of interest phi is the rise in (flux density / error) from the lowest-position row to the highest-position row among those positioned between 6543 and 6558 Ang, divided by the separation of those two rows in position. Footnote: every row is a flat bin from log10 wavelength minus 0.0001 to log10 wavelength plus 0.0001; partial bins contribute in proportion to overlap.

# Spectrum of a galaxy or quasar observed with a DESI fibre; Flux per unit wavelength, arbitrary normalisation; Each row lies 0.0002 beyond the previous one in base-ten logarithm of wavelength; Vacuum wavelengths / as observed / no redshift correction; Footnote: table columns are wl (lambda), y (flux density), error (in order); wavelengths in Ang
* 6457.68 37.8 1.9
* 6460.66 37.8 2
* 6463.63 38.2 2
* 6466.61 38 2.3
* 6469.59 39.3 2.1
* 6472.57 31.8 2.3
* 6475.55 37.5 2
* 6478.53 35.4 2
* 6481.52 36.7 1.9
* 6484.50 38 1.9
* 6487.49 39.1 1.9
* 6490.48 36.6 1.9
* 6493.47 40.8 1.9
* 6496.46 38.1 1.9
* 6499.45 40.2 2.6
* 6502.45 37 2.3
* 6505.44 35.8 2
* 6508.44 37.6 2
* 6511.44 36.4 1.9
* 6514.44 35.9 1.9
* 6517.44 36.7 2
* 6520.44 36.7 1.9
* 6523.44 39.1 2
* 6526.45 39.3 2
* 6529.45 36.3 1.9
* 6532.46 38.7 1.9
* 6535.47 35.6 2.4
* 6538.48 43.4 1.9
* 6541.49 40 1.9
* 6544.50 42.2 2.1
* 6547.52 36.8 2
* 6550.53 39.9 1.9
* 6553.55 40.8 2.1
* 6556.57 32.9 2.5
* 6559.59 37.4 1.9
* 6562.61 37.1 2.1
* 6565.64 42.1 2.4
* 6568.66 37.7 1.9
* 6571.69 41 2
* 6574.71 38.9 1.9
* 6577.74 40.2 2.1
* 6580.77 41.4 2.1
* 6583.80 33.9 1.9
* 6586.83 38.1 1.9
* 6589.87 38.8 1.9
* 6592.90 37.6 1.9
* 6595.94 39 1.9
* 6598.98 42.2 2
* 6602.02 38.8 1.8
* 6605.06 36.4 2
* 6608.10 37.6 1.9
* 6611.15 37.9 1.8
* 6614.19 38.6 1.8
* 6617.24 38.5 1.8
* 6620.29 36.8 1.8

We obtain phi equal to -0.57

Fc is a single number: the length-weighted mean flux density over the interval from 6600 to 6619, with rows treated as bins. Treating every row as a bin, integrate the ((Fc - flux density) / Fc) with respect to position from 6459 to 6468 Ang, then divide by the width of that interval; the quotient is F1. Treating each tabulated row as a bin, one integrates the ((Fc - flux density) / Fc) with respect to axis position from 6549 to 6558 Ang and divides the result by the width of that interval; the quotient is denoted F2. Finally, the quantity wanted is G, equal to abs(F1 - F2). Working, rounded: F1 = 0.002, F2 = 0.004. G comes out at 0.00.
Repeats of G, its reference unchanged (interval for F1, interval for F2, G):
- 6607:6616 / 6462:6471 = 0.01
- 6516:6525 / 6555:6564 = 0.04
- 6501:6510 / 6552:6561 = 0.01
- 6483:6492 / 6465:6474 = 0.04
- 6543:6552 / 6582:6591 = 0.07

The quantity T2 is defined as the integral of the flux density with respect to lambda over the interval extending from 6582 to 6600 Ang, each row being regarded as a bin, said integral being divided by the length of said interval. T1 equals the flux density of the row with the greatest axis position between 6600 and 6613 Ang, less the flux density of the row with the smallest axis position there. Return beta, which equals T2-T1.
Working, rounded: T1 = -0.9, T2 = 38.2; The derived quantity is 39.1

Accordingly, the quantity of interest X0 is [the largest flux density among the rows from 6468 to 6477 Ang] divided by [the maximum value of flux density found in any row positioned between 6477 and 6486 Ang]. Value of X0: 1.03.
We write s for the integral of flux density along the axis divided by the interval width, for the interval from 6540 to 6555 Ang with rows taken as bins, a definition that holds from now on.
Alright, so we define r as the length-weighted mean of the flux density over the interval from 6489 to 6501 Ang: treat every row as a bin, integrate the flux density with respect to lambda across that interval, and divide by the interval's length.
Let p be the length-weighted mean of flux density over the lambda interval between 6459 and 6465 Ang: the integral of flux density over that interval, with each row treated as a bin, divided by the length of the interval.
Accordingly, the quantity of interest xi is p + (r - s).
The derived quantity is 37.0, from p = 38.0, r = 38.9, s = 39.9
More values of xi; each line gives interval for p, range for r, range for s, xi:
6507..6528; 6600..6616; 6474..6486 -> 38.5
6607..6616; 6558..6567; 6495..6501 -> 37.7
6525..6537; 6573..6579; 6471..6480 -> 42.1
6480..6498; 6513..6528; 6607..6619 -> 37.7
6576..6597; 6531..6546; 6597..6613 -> 39.8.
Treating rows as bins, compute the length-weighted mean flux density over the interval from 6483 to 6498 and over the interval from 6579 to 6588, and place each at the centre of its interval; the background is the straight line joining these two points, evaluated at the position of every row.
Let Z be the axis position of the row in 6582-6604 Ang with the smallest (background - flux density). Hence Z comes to 6598.98 Ang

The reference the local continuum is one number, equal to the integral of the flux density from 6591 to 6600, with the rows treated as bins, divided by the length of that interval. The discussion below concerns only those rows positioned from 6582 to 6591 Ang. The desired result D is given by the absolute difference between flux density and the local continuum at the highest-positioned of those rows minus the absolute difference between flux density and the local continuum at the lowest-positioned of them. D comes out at -4.9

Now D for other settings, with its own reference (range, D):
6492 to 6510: 0.4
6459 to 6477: 0.3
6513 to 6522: -0.8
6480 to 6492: 0.1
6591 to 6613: -0.3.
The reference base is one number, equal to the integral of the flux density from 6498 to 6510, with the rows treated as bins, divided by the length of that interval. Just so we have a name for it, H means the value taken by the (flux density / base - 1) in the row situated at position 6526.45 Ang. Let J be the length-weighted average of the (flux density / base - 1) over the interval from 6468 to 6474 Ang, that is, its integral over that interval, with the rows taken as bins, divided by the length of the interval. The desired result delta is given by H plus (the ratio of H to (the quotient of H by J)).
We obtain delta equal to -0.01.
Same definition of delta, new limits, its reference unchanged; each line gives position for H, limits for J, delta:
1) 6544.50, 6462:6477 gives 0.10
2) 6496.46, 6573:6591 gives 0.04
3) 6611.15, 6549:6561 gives 0.01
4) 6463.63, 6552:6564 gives 0.00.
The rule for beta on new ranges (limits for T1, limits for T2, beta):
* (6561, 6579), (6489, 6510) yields 34.9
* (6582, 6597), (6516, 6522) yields 31.7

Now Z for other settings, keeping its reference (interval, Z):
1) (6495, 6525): 6499.45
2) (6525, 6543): 6538.48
